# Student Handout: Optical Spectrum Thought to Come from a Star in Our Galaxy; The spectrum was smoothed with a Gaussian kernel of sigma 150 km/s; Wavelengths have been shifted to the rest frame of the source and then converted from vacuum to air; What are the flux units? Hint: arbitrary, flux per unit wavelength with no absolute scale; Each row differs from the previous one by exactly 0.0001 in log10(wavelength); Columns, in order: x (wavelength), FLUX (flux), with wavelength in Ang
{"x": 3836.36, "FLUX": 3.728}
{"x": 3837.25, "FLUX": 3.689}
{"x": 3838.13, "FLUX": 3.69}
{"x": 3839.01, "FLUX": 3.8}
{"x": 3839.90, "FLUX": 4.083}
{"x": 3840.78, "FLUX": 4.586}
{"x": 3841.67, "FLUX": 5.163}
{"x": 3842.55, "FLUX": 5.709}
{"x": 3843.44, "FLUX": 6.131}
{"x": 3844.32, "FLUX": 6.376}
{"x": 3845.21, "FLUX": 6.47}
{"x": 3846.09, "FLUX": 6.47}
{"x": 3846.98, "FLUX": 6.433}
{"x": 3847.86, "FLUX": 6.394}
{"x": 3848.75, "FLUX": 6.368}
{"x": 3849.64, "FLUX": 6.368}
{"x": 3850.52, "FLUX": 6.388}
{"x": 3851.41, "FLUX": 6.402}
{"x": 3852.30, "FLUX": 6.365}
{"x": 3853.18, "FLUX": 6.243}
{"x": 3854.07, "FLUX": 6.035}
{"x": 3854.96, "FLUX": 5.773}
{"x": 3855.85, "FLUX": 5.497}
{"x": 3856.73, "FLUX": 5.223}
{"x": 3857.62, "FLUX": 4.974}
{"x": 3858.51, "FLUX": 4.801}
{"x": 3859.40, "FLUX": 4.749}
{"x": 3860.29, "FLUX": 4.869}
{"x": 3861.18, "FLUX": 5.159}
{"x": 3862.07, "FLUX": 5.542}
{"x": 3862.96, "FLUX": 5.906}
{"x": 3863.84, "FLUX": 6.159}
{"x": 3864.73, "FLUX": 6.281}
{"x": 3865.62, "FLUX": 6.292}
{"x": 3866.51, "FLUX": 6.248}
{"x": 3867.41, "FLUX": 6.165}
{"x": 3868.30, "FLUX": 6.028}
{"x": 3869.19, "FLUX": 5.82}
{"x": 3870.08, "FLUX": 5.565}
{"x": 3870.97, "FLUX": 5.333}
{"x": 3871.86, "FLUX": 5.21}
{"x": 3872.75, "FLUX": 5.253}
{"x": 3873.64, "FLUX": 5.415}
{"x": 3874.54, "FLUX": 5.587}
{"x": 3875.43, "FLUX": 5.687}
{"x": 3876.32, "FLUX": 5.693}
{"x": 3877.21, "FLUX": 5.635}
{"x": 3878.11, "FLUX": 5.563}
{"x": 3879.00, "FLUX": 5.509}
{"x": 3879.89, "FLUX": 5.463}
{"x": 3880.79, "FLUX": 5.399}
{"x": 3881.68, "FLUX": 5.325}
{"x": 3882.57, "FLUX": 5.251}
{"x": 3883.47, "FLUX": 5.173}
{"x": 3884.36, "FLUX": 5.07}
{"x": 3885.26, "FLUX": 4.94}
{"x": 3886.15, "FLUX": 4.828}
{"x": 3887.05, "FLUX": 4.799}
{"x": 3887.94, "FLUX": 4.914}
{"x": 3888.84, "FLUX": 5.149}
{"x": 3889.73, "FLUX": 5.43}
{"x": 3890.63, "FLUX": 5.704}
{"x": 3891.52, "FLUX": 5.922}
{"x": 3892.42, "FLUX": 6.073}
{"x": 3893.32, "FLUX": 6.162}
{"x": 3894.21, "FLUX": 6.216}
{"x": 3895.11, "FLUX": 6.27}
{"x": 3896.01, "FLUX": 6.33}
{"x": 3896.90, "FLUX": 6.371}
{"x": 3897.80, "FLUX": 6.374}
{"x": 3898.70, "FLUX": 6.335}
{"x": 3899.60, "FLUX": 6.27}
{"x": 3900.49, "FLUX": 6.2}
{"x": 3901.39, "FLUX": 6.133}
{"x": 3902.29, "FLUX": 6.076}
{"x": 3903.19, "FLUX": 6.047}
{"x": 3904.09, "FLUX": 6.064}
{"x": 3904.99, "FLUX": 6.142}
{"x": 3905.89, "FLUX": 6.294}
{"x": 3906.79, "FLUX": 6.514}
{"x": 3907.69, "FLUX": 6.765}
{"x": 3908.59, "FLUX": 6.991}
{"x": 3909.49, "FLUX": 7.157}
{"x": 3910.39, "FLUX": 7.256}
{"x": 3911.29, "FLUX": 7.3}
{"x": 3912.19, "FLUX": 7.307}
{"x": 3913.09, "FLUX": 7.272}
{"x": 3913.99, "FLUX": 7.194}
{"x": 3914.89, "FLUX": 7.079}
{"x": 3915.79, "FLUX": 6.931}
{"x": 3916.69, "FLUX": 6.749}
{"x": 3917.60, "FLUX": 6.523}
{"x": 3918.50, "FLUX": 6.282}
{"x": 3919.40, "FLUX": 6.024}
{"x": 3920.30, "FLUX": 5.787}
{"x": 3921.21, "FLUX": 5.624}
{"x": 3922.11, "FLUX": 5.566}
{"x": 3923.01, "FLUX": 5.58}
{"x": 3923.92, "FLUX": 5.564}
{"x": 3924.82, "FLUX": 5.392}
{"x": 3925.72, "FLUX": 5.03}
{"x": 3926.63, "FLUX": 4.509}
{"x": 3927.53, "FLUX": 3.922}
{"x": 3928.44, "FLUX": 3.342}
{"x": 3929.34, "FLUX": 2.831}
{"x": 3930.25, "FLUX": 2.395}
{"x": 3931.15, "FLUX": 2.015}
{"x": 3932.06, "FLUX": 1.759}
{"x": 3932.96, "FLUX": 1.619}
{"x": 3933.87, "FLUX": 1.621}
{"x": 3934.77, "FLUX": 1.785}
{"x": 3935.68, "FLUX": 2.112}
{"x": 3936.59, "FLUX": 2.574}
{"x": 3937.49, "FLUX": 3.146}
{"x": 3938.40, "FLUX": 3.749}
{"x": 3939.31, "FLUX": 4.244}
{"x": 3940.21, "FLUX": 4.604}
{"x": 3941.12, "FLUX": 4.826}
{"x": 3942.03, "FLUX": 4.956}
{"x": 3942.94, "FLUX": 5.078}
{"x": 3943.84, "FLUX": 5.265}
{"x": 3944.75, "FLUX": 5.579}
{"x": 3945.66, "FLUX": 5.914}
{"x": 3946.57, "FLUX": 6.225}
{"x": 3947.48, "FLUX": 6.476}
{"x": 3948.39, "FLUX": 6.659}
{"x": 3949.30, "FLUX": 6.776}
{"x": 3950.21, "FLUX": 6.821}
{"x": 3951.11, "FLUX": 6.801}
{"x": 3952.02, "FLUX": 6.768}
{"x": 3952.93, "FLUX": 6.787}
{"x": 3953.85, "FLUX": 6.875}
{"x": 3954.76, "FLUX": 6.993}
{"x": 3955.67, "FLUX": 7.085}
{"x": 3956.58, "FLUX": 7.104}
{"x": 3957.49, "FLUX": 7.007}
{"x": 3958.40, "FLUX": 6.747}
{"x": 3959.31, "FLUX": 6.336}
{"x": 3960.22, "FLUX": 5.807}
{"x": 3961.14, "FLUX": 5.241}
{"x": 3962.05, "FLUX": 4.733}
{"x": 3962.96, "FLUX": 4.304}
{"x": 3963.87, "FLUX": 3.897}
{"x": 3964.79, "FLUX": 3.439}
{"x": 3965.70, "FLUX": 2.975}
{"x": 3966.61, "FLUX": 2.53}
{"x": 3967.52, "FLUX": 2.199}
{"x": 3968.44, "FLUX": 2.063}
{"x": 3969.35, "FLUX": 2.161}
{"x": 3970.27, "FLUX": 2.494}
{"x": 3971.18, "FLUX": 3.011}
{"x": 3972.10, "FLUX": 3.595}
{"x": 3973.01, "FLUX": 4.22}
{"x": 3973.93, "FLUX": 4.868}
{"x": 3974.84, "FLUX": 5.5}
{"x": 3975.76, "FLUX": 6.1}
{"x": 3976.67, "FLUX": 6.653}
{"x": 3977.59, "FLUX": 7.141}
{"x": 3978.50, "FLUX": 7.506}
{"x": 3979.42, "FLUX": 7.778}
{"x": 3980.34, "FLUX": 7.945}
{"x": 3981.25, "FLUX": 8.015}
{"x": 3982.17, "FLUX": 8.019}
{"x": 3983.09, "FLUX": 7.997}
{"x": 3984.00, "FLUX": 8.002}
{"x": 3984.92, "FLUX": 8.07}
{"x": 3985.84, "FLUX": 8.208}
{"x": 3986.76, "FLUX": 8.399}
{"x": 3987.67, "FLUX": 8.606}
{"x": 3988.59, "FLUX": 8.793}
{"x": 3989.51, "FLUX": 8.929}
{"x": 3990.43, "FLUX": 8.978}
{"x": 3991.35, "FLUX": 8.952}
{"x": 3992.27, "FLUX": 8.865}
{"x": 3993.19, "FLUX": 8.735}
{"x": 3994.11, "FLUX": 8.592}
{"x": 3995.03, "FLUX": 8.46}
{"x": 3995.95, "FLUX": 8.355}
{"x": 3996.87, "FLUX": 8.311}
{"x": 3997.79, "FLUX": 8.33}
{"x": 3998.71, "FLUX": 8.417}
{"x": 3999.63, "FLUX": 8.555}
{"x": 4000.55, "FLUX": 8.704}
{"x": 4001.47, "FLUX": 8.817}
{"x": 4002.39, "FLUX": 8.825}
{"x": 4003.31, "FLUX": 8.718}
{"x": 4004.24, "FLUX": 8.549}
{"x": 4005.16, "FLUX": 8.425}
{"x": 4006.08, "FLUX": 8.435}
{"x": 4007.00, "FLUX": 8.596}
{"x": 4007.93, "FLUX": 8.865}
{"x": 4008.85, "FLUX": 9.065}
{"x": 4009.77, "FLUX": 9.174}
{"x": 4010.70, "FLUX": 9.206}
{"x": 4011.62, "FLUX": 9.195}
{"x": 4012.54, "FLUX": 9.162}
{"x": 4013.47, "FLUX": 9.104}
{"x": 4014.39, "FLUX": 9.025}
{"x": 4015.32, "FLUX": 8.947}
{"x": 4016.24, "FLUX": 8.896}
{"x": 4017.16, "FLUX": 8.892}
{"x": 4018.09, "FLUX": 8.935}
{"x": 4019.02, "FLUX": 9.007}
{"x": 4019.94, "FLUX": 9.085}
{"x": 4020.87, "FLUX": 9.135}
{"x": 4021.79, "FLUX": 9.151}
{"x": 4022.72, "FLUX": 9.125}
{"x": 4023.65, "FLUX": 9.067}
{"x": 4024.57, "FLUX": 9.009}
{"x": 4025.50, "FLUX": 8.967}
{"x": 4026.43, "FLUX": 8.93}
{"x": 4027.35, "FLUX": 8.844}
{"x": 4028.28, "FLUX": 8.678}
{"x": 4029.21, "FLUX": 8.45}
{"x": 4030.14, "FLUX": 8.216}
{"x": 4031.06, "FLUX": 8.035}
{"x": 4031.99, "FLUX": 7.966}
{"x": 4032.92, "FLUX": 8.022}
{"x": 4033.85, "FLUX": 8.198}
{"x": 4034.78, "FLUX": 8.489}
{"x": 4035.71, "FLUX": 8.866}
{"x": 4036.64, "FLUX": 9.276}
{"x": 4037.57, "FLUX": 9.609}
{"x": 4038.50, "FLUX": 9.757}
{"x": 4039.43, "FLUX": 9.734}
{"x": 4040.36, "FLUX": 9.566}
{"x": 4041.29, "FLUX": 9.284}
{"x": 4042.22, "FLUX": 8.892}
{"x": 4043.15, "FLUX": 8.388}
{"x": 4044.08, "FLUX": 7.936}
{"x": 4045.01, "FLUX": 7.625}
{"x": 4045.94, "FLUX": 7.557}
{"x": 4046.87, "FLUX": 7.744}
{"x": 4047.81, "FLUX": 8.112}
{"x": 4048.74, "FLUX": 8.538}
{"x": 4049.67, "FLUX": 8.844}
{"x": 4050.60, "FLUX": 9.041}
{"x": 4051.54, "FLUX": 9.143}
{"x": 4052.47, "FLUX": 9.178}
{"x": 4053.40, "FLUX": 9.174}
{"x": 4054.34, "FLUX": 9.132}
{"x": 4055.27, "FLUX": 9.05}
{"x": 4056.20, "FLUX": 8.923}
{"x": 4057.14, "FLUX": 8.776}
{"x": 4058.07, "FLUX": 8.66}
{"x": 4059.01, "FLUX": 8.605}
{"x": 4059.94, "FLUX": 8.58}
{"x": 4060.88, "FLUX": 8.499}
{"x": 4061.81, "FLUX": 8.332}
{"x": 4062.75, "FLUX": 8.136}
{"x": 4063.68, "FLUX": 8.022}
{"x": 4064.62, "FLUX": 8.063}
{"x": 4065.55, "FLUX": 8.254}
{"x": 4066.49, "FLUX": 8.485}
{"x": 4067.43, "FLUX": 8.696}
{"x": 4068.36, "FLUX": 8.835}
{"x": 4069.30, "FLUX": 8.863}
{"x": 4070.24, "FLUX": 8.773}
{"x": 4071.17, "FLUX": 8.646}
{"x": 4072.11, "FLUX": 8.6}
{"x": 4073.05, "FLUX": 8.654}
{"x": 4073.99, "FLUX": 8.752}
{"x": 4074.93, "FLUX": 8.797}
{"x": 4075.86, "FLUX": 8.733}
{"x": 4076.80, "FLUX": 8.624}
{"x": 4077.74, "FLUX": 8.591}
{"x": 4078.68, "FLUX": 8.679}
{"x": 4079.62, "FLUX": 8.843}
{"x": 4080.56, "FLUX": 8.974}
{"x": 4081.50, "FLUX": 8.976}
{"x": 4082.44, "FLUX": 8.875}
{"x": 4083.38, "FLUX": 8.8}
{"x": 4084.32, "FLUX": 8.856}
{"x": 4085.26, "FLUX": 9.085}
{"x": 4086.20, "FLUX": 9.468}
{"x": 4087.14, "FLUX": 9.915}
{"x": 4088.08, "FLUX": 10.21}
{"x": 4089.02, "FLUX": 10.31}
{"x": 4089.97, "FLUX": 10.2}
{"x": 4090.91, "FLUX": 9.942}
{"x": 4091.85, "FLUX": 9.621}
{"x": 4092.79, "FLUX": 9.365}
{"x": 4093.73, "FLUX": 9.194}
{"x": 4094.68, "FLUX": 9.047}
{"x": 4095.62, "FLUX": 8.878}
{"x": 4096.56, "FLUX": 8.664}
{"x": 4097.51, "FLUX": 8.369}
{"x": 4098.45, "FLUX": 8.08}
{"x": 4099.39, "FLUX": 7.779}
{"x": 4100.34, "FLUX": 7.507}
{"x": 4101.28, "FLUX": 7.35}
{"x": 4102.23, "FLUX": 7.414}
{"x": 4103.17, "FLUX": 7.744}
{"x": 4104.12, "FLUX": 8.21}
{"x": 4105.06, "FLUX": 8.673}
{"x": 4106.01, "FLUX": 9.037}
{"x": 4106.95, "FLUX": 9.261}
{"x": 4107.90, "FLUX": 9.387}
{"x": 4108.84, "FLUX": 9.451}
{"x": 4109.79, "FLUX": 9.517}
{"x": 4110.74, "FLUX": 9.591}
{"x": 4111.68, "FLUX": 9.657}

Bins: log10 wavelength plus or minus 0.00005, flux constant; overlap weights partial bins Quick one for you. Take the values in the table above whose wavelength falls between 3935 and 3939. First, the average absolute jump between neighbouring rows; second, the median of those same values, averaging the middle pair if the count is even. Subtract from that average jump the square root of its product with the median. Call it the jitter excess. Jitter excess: -0.70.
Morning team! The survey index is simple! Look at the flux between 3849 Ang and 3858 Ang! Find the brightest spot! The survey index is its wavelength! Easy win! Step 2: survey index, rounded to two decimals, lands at 3851.41 Ang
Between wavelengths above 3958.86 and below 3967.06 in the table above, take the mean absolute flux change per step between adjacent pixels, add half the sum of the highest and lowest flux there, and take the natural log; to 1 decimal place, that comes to 1.6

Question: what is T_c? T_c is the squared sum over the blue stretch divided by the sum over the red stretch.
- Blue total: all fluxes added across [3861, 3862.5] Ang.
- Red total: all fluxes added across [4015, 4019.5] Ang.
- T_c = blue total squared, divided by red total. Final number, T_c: 3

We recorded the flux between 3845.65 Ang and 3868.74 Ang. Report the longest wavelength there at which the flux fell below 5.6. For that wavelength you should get 3862.07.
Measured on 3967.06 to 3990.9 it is 3974.84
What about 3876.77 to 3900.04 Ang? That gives 3889.73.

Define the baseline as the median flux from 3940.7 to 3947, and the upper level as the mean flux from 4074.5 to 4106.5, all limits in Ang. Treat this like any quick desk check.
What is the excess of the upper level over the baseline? 3.6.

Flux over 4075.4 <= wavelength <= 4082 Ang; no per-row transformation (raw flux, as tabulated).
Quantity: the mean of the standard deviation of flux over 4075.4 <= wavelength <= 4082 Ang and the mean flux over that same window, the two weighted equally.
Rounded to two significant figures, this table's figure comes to 4.5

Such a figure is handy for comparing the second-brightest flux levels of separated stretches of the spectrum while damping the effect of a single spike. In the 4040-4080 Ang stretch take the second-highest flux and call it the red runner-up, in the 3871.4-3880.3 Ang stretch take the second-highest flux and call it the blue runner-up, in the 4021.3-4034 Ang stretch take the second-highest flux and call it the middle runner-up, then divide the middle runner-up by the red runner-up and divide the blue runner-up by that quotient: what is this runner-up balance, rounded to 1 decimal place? 5.8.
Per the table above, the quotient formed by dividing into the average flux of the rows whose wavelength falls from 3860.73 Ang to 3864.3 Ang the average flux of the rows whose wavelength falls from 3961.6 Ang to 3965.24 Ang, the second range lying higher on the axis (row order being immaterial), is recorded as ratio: 1.4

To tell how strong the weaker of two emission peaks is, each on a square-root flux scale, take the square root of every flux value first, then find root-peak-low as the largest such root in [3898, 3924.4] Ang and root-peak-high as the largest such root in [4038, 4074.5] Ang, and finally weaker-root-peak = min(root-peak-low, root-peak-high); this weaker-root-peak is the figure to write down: 2.70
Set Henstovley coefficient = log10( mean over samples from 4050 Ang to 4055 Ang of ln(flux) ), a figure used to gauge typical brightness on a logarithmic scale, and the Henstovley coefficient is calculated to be 0.34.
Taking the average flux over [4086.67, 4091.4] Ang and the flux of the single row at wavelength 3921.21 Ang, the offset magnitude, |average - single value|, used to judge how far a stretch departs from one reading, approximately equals 4.5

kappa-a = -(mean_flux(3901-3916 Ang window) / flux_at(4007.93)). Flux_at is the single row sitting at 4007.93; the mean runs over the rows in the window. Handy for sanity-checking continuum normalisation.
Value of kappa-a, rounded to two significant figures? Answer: -0.76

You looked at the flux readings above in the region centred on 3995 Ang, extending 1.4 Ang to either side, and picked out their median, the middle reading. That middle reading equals 8.46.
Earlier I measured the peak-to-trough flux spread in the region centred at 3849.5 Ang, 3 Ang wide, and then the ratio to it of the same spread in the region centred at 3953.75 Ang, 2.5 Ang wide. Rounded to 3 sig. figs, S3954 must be 10.3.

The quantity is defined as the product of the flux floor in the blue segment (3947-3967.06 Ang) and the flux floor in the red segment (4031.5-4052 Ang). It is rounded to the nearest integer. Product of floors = 19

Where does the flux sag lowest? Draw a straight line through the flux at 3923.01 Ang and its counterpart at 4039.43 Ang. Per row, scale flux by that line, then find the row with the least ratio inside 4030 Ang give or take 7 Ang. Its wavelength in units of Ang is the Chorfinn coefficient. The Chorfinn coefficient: 4031.99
